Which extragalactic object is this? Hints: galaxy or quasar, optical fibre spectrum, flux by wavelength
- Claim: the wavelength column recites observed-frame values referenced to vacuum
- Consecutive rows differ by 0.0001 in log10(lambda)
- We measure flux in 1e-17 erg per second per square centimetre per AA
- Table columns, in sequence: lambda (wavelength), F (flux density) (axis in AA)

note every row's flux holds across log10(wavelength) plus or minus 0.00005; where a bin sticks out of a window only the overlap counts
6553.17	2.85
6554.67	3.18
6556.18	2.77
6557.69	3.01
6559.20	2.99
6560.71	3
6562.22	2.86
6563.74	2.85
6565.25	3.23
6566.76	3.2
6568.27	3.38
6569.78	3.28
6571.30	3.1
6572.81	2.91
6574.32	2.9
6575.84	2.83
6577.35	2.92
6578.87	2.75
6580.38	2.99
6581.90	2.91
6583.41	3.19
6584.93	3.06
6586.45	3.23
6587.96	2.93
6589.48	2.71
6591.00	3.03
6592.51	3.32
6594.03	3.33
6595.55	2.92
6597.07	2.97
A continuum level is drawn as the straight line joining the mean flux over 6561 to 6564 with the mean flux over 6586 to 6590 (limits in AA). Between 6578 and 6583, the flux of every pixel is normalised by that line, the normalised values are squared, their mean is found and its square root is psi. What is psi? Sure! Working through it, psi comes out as 0.99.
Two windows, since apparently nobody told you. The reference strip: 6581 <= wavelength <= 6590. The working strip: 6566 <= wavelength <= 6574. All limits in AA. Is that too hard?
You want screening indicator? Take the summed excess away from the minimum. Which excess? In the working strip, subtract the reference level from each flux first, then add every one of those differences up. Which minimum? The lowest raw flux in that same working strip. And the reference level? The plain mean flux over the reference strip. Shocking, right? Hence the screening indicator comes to 2.1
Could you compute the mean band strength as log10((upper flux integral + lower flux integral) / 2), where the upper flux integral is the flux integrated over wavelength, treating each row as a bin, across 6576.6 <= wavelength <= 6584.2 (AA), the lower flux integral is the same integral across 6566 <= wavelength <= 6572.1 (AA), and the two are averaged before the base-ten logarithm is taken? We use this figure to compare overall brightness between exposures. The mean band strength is 1.32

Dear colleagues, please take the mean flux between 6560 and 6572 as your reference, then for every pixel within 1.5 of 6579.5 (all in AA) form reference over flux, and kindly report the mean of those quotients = 1.09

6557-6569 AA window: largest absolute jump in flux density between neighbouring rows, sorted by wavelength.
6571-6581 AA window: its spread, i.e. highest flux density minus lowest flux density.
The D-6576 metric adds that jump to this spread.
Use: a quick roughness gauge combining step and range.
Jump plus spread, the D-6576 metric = 0.73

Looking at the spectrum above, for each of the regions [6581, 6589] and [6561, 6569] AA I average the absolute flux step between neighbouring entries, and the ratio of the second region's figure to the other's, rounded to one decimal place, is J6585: 0.7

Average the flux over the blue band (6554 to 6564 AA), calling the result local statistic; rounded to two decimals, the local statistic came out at 2.95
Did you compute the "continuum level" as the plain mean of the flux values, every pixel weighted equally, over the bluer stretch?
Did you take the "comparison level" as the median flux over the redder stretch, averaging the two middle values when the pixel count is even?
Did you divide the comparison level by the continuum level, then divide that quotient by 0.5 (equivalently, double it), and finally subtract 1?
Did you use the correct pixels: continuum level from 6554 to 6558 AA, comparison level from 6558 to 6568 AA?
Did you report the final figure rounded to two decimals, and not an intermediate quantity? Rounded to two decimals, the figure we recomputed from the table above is 1.01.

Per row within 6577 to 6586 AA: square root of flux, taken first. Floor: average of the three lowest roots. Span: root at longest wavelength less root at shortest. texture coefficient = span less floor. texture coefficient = -1.65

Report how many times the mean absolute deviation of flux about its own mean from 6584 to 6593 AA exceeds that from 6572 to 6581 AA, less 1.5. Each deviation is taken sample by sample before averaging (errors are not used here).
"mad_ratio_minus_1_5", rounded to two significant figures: 1.0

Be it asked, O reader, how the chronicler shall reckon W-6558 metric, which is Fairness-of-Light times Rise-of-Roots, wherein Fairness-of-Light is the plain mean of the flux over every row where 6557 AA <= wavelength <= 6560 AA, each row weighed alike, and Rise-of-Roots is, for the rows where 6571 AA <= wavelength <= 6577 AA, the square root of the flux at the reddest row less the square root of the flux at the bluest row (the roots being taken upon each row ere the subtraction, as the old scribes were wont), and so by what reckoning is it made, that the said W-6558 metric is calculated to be -0.24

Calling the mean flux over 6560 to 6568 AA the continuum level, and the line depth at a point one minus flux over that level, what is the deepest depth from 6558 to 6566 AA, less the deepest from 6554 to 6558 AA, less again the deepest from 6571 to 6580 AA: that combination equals -0.12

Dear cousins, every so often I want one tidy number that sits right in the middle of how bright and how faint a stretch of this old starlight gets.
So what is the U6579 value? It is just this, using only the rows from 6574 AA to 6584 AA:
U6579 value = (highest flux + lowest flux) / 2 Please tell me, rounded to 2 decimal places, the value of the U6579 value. 2.97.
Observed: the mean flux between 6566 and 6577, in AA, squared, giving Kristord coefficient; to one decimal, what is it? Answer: 9.5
